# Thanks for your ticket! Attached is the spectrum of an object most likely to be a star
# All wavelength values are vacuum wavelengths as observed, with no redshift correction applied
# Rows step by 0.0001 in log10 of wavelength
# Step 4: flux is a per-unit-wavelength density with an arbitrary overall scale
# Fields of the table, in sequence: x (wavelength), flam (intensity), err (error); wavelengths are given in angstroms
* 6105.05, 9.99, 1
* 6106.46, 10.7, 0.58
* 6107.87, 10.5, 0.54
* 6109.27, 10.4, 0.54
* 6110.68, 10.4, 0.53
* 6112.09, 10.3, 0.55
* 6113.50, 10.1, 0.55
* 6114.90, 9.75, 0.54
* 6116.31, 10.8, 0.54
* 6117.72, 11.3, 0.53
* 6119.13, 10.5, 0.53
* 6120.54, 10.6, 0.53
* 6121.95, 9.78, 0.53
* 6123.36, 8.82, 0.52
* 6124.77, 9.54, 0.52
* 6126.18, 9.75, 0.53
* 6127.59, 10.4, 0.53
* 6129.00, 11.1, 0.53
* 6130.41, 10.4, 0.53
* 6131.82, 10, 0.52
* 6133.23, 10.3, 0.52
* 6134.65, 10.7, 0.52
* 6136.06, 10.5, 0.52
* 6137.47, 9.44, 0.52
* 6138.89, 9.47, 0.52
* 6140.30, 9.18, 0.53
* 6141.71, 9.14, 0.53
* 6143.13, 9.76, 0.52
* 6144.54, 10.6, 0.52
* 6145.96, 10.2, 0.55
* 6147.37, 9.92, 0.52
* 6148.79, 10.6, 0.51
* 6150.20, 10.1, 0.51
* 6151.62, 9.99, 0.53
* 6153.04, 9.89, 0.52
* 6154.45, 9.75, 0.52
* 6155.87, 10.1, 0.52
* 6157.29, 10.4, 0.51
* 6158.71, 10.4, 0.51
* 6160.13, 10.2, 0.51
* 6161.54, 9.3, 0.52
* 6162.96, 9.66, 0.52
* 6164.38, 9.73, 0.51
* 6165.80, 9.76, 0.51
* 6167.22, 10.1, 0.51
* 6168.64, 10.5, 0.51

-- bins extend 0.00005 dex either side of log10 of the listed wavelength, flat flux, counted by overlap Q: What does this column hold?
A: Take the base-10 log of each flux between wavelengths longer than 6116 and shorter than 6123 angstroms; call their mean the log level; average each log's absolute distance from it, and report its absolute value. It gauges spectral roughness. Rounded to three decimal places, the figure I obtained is 0.015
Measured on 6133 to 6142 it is 0.026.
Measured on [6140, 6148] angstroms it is 0.020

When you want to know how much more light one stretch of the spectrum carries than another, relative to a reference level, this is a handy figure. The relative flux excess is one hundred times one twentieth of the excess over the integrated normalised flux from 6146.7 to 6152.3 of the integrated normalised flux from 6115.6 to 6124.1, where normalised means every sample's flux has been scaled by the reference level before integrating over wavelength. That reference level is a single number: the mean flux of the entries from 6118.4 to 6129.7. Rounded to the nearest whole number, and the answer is 15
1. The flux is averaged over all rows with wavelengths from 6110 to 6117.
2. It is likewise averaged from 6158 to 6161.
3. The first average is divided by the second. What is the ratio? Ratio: 1.00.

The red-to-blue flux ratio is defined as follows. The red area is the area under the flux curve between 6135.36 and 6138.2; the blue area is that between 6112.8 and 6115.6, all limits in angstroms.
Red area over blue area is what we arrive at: 1.01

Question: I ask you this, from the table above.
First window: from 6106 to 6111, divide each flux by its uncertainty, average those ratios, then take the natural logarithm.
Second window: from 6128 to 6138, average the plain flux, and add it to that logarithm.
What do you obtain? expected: 13.3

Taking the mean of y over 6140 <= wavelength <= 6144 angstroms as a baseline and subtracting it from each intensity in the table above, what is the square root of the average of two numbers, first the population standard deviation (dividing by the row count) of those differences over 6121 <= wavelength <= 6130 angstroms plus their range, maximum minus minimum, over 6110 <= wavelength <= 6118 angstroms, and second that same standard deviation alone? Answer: 1.22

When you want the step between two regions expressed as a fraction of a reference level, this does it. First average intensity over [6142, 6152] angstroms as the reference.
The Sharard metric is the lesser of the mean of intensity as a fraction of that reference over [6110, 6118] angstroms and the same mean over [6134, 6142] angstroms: 0.96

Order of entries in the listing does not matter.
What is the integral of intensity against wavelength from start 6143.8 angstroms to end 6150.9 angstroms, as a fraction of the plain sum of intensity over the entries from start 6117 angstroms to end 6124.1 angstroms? 1.43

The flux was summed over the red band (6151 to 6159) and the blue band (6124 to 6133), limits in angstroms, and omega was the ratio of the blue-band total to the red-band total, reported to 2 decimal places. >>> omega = 1.01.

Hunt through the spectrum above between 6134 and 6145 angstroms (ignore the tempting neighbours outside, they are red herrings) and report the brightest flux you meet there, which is 10.7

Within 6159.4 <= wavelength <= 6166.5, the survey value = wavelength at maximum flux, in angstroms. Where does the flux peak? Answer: 6160.13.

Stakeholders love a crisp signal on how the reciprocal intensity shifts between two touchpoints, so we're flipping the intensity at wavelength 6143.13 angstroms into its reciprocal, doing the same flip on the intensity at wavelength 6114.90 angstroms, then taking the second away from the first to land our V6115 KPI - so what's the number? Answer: 0.000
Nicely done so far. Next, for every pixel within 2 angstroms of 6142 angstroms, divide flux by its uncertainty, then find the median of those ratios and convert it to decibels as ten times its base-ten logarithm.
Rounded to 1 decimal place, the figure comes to 12.4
